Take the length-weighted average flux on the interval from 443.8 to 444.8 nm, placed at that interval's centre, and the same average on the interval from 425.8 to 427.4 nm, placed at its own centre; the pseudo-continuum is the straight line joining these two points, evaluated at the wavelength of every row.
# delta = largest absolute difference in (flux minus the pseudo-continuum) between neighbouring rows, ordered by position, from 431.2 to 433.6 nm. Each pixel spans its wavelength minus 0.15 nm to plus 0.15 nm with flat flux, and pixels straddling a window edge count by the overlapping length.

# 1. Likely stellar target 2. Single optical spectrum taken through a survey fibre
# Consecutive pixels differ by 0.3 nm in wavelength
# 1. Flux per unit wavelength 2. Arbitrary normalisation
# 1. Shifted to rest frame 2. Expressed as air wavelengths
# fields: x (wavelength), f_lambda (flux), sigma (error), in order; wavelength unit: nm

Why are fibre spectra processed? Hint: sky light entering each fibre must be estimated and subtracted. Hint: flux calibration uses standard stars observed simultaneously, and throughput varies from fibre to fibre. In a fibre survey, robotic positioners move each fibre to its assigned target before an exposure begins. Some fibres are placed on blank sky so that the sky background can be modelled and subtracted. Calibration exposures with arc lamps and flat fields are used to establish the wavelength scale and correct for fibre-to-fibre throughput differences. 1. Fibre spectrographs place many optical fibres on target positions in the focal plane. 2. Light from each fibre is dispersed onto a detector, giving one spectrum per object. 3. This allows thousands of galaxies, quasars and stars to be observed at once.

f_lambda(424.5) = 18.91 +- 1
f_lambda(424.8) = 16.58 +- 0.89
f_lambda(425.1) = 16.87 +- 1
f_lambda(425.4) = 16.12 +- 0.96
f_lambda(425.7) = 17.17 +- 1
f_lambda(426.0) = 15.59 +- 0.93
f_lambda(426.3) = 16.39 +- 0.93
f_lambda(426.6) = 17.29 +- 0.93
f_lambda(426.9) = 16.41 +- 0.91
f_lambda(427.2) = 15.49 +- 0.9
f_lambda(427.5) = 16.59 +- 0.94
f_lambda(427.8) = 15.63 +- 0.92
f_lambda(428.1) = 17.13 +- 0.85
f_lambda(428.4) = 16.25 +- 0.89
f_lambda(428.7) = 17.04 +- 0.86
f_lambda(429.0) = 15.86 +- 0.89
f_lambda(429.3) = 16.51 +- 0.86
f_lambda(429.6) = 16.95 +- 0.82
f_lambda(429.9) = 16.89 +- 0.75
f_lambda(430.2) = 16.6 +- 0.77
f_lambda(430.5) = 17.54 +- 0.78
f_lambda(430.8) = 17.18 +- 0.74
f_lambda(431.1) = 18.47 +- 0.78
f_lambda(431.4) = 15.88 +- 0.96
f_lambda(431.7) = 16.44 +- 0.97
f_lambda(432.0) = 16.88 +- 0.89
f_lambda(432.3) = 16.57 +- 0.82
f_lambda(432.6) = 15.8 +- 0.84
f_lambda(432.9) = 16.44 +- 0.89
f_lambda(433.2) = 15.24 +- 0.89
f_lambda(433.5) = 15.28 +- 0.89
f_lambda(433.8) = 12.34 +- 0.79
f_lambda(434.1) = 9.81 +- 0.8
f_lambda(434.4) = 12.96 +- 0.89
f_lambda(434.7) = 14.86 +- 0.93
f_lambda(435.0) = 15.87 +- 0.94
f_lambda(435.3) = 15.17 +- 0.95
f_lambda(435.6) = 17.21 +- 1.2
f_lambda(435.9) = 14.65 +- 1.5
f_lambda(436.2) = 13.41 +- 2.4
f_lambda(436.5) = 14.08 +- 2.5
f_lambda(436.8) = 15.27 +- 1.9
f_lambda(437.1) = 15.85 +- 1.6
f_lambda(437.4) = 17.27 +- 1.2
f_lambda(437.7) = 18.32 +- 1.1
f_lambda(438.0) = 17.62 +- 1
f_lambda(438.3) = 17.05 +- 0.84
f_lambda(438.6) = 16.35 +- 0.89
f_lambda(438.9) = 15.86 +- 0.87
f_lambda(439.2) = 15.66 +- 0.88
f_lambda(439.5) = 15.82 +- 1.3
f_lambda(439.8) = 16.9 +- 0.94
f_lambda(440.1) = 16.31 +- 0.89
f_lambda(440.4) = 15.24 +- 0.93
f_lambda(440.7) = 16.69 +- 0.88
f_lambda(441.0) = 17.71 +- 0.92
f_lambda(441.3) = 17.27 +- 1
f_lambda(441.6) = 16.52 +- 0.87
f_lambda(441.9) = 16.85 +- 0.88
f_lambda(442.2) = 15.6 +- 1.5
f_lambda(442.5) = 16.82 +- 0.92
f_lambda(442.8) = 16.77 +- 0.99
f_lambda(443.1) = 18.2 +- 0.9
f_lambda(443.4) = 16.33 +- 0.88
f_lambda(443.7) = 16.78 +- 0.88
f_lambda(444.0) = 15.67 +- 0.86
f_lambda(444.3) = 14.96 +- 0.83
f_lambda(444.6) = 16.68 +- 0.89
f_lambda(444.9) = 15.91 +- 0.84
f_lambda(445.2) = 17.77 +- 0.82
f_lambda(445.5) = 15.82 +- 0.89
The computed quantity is 1.2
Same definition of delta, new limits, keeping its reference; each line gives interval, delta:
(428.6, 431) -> 1.2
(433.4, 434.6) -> 3.2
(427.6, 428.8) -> 1.5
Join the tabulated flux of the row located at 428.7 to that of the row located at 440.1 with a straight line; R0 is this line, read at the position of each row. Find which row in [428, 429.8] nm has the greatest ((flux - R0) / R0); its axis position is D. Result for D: 428.1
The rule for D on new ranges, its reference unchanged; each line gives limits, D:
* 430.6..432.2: 431.1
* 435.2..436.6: 435.6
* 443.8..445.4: 445.2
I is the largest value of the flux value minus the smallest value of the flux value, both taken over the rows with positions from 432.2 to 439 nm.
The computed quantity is 8.5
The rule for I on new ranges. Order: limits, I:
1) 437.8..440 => 2.0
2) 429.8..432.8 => 2.7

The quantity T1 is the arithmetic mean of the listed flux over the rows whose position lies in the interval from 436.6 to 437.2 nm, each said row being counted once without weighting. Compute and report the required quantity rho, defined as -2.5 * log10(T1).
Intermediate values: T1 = 15.6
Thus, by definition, -2.98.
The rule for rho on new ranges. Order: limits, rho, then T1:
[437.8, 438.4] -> -3.10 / 17.3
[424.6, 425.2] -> -3.06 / 16.7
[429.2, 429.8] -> -3.06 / 16.7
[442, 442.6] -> -3.02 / 16.2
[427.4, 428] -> -3.02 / 16.1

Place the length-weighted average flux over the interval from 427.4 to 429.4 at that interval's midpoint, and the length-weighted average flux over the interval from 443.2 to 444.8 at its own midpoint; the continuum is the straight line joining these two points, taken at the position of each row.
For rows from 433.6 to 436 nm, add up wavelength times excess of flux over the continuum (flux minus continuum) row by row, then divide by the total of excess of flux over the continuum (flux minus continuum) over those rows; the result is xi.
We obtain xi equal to 434.33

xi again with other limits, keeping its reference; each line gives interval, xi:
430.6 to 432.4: 431.22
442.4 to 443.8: 443.07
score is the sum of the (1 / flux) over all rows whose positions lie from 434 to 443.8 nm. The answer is 2.1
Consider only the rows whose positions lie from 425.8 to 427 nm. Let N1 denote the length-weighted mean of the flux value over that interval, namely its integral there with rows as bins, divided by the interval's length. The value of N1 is 16.5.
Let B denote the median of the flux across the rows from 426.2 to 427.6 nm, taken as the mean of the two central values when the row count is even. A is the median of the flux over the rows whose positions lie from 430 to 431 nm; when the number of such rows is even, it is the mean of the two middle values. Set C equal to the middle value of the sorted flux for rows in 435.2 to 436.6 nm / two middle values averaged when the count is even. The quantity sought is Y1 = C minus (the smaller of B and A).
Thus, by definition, -1.8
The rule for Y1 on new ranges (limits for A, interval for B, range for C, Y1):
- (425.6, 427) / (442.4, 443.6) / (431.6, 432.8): 0.1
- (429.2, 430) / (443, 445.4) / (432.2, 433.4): -0.4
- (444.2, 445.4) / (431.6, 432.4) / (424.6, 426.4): 0.2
